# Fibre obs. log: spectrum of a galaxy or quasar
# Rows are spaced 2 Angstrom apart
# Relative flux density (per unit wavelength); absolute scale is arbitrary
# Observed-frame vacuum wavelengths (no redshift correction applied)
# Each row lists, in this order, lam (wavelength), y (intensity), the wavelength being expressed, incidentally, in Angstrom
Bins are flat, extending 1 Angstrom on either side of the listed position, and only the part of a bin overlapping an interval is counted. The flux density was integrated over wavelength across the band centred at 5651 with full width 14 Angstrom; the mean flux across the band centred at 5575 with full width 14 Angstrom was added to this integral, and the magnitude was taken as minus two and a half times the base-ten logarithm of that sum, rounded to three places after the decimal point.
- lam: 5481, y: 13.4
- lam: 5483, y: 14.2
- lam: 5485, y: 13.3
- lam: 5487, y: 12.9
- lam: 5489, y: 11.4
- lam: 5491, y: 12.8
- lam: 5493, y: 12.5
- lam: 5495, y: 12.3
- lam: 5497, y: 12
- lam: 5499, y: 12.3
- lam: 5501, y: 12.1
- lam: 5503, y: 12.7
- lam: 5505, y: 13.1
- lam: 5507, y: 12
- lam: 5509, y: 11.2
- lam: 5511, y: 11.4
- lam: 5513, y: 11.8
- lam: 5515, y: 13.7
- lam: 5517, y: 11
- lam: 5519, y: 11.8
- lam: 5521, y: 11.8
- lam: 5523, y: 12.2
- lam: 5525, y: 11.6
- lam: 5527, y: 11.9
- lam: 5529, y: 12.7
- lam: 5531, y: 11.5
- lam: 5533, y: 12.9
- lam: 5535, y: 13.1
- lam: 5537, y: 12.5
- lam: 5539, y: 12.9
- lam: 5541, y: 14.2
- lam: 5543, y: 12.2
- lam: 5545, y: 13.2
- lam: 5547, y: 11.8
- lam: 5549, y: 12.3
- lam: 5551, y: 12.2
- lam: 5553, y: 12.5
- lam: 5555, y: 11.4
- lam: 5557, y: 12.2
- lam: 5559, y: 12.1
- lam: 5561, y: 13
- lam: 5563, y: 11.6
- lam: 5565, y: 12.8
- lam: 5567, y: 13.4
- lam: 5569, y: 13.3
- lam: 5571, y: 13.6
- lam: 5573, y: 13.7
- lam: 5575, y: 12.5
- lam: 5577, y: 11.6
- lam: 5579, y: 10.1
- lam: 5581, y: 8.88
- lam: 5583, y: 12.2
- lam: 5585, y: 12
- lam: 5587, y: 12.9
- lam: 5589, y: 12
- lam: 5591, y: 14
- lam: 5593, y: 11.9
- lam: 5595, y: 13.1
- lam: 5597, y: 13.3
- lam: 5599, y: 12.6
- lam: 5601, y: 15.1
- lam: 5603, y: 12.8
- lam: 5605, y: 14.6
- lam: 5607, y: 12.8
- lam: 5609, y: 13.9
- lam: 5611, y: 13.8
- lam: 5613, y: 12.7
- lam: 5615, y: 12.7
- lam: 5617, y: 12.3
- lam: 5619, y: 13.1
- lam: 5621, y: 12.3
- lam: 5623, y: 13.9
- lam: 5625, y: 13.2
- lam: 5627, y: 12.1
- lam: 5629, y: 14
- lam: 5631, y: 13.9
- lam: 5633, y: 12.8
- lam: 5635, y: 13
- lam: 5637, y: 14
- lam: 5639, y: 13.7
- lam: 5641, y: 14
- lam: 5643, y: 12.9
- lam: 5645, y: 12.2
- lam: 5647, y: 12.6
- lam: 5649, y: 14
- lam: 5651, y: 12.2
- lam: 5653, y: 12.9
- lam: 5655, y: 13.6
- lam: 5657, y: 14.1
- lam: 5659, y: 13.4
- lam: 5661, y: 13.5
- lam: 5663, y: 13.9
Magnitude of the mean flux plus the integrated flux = -5.726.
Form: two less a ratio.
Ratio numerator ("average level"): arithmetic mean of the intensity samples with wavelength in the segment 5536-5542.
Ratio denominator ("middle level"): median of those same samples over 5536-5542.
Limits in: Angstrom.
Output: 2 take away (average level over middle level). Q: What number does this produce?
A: 0.98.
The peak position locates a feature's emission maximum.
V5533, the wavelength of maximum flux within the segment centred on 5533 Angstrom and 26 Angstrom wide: 5541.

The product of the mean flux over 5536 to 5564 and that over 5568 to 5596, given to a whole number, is 153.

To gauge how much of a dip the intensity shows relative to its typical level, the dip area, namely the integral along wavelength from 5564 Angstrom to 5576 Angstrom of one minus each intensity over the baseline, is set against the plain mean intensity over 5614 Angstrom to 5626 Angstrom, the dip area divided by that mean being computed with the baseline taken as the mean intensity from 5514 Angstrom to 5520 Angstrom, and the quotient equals -0.08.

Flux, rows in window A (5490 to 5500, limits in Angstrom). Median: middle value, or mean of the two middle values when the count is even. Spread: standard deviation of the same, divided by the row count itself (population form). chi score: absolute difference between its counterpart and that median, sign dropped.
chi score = 12.0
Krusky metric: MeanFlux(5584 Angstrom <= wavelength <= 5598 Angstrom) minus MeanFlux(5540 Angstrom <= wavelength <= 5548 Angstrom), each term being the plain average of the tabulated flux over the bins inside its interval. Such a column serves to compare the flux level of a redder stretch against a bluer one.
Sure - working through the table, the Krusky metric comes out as -0.11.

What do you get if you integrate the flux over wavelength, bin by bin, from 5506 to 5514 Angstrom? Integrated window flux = 93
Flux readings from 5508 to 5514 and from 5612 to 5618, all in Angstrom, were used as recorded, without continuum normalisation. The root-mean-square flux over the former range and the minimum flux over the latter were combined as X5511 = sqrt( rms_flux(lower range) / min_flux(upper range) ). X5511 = 0.97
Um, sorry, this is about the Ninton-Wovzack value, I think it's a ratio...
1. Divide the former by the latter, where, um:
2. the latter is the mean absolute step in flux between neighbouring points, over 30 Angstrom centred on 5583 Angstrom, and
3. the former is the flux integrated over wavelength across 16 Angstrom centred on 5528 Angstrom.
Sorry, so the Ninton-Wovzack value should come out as 171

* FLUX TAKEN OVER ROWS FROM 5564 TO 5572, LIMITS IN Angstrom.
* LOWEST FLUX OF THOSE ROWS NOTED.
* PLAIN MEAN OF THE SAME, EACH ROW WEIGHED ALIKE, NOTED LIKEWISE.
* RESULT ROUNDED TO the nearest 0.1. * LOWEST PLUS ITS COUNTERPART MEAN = 26.1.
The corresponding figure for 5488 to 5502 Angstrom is 23.6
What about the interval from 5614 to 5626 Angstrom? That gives 25.2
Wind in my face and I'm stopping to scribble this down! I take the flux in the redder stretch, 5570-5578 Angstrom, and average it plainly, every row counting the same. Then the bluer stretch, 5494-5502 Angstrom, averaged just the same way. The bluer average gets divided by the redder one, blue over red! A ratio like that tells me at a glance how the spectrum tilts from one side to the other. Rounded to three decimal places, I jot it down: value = 0.947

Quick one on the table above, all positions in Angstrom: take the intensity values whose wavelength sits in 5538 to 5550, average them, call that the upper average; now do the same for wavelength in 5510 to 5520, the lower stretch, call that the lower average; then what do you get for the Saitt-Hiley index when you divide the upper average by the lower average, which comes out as 1.07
